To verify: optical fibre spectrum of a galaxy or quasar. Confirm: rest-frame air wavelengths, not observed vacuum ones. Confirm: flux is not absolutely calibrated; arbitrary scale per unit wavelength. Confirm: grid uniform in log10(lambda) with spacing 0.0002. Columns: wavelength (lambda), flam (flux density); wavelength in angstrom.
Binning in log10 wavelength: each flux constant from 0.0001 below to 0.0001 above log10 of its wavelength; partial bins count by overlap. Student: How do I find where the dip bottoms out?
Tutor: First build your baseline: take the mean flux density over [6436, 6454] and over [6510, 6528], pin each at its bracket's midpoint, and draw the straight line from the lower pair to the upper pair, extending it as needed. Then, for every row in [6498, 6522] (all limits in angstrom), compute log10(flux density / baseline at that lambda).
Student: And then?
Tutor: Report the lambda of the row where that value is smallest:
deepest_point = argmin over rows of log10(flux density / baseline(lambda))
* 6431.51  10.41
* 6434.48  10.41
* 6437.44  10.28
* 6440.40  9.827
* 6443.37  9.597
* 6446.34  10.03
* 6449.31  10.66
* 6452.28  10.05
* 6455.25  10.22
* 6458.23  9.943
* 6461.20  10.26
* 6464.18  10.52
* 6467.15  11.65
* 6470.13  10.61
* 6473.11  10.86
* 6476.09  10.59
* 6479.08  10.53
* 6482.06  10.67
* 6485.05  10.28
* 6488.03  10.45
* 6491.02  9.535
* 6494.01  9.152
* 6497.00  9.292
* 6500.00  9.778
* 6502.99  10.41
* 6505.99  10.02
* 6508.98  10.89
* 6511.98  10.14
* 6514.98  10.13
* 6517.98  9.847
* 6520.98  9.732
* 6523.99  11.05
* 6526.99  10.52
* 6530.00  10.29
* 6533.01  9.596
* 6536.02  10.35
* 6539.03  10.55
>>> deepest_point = 6520.98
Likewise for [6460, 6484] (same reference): 6461.20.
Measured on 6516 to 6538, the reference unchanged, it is 6533.01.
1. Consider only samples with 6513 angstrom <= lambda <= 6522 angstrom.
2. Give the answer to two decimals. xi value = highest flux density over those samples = 10.13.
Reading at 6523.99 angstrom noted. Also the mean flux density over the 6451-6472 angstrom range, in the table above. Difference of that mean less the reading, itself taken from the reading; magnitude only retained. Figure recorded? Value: 11.6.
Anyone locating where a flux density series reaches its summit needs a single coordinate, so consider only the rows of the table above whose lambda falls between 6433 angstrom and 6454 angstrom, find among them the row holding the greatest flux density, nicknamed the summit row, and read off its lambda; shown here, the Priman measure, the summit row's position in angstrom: 6449.31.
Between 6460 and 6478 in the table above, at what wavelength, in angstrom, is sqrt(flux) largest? 6467.15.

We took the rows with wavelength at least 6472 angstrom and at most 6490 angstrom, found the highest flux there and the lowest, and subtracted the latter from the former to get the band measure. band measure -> 0.6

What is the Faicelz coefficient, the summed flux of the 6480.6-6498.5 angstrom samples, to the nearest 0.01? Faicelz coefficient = 59.38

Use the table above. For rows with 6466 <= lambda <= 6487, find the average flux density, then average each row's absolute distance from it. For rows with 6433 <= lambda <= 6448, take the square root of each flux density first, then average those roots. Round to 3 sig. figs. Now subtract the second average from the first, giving -2.87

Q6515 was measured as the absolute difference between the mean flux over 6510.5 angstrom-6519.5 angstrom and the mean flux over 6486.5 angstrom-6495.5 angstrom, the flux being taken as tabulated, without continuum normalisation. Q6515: 0.3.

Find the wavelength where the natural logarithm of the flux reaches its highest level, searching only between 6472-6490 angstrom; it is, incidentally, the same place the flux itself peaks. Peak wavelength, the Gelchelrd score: 6473.11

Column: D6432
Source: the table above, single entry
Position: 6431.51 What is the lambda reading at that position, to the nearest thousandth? 10.410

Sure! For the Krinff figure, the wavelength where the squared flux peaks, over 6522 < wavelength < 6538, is 6523.99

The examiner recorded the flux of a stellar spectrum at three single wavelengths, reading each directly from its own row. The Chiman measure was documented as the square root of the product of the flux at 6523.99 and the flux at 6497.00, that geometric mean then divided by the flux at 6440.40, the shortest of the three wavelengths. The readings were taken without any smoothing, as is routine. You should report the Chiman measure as 1.03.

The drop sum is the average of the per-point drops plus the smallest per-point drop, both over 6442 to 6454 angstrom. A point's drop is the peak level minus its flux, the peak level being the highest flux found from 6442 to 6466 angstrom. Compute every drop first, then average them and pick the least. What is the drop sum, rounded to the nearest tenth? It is 0.6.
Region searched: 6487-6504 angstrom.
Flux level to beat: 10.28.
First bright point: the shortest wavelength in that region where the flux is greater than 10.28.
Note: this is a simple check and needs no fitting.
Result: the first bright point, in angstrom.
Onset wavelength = 6488.03 angstrom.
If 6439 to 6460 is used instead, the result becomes 6449.31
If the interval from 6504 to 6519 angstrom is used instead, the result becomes 6508.98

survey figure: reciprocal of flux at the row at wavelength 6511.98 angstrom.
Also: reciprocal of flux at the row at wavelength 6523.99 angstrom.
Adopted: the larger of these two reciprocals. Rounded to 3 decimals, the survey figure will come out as 0.099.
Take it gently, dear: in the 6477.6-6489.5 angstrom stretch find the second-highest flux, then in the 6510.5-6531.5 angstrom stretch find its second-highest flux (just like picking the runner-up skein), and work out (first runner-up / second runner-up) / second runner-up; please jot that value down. 0.095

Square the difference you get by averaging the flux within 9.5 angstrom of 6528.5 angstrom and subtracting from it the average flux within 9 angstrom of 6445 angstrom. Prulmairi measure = 0.03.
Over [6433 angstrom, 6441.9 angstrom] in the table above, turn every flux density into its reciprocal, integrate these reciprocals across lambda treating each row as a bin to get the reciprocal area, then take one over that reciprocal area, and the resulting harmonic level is 1.14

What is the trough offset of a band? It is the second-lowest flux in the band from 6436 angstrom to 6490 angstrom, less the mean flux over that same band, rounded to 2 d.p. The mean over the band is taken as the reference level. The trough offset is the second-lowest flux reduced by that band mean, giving -0.56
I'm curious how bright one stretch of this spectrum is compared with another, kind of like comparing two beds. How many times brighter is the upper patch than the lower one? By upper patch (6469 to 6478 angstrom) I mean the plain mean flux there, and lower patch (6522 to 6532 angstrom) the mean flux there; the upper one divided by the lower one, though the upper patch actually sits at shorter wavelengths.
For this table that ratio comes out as 1.01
